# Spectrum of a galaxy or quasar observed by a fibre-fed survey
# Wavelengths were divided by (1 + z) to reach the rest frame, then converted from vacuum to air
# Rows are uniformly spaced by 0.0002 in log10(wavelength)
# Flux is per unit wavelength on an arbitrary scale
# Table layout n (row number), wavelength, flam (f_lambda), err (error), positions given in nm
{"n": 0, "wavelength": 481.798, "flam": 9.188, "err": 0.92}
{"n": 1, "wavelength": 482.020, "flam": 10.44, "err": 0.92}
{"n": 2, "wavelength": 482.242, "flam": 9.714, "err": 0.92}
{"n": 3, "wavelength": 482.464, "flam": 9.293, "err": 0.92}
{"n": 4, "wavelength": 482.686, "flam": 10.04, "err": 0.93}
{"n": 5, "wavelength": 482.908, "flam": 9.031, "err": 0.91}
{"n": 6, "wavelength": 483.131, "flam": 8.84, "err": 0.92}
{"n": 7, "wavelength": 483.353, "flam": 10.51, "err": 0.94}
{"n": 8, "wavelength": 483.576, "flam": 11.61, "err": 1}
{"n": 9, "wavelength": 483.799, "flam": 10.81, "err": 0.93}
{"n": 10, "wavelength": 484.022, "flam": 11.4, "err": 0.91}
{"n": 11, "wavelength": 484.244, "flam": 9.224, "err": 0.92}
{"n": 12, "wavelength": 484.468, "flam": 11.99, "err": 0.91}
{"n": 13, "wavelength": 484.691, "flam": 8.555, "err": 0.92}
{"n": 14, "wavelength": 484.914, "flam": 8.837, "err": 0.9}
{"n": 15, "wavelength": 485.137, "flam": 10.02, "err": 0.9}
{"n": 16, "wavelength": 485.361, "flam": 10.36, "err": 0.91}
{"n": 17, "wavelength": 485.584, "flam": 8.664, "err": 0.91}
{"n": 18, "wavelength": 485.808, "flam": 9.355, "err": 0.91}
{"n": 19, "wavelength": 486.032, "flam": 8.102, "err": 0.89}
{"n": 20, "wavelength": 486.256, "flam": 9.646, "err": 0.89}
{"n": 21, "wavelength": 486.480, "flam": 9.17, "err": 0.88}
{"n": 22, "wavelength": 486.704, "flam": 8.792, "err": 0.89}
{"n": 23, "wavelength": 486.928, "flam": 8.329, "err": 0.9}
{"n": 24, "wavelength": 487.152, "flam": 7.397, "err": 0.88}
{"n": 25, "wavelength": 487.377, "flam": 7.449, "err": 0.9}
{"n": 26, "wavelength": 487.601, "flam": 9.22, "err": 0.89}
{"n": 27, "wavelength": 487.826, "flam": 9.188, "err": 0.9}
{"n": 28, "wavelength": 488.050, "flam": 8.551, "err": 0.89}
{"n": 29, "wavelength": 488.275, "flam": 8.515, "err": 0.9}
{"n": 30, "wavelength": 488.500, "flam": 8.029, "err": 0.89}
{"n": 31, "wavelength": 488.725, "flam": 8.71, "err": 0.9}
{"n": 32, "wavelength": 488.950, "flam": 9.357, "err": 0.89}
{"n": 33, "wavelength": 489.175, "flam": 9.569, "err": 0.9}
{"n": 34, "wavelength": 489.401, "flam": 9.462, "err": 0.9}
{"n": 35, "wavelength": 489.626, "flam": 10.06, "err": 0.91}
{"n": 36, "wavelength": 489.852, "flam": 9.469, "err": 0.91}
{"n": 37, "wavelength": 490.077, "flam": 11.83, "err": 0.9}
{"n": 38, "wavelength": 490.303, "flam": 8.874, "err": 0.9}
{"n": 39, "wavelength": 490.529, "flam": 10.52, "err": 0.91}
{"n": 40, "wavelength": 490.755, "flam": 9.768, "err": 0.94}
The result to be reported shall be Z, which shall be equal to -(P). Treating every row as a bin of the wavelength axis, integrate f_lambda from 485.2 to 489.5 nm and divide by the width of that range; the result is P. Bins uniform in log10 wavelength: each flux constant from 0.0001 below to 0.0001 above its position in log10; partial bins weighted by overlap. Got -8.8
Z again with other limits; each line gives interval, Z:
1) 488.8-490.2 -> -9.9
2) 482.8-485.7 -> -10.0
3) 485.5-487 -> -8.9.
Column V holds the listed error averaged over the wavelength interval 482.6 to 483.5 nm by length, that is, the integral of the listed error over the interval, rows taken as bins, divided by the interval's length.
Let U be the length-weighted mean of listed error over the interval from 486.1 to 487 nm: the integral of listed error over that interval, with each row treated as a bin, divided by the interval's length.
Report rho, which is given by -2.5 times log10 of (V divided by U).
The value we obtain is -0.046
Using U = 0.890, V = 0.928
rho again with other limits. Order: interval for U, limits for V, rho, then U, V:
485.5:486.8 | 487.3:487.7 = -0.002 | 0.894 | 0.896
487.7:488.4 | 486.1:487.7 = 0.008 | 0.896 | 0.890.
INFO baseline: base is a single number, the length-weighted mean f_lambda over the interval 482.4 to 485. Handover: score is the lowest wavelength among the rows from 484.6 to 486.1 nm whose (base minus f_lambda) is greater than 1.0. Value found 484.691 nm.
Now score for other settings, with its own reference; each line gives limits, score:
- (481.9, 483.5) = 482.908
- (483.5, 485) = 484.691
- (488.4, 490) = 488.500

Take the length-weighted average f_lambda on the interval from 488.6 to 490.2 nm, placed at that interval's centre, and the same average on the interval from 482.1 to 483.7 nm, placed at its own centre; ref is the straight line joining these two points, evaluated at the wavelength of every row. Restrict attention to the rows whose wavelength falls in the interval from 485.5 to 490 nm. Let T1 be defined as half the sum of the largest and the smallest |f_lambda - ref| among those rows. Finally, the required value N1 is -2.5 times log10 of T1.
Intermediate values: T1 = 1.3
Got -0.3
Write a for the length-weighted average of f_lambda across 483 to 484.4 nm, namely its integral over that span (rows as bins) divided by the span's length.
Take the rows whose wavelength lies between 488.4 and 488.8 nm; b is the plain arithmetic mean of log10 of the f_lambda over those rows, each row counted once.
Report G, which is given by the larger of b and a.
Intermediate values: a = 10.4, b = 0.92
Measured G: 10.4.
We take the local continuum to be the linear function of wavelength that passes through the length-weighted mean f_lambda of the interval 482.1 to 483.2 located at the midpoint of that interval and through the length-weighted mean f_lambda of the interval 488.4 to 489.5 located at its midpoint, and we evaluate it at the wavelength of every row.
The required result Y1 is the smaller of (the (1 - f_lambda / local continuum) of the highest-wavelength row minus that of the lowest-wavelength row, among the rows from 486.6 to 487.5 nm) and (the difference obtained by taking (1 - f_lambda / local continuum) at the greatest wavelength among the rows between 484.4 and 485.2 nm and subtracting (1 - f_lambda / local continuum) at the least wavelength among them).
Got 0.14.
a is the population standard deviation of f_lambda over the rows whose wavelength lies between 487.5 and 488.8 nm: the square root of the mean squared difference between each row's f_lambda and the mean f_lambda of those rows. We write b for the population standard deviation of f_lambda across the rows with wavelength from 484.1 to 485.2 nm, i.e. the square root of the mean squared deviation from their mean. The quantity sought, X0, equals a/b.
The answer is 0.3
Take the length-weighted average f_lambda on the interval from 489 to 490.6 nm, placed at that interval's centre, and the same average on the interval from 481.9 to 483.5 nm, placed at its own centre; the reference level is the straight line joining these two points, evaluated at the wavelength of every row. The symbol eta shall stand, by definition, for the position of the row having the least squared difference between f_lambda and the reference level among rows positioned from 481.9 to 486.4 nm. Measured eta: 482.242 nm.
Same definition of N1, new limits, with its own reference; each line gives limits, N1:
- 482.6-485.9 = -0.1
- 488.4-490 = 0.0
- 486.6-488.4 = -0.4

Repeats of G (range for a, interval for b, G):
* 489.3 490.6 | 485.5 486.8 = 10.0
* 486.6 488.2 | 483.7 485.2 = 8.4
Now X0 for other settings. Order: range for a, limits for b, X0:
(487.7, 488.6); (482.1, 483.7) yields 0.5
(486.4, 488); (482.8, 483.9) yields 0.7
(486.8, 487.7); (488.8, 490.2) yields 0.9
